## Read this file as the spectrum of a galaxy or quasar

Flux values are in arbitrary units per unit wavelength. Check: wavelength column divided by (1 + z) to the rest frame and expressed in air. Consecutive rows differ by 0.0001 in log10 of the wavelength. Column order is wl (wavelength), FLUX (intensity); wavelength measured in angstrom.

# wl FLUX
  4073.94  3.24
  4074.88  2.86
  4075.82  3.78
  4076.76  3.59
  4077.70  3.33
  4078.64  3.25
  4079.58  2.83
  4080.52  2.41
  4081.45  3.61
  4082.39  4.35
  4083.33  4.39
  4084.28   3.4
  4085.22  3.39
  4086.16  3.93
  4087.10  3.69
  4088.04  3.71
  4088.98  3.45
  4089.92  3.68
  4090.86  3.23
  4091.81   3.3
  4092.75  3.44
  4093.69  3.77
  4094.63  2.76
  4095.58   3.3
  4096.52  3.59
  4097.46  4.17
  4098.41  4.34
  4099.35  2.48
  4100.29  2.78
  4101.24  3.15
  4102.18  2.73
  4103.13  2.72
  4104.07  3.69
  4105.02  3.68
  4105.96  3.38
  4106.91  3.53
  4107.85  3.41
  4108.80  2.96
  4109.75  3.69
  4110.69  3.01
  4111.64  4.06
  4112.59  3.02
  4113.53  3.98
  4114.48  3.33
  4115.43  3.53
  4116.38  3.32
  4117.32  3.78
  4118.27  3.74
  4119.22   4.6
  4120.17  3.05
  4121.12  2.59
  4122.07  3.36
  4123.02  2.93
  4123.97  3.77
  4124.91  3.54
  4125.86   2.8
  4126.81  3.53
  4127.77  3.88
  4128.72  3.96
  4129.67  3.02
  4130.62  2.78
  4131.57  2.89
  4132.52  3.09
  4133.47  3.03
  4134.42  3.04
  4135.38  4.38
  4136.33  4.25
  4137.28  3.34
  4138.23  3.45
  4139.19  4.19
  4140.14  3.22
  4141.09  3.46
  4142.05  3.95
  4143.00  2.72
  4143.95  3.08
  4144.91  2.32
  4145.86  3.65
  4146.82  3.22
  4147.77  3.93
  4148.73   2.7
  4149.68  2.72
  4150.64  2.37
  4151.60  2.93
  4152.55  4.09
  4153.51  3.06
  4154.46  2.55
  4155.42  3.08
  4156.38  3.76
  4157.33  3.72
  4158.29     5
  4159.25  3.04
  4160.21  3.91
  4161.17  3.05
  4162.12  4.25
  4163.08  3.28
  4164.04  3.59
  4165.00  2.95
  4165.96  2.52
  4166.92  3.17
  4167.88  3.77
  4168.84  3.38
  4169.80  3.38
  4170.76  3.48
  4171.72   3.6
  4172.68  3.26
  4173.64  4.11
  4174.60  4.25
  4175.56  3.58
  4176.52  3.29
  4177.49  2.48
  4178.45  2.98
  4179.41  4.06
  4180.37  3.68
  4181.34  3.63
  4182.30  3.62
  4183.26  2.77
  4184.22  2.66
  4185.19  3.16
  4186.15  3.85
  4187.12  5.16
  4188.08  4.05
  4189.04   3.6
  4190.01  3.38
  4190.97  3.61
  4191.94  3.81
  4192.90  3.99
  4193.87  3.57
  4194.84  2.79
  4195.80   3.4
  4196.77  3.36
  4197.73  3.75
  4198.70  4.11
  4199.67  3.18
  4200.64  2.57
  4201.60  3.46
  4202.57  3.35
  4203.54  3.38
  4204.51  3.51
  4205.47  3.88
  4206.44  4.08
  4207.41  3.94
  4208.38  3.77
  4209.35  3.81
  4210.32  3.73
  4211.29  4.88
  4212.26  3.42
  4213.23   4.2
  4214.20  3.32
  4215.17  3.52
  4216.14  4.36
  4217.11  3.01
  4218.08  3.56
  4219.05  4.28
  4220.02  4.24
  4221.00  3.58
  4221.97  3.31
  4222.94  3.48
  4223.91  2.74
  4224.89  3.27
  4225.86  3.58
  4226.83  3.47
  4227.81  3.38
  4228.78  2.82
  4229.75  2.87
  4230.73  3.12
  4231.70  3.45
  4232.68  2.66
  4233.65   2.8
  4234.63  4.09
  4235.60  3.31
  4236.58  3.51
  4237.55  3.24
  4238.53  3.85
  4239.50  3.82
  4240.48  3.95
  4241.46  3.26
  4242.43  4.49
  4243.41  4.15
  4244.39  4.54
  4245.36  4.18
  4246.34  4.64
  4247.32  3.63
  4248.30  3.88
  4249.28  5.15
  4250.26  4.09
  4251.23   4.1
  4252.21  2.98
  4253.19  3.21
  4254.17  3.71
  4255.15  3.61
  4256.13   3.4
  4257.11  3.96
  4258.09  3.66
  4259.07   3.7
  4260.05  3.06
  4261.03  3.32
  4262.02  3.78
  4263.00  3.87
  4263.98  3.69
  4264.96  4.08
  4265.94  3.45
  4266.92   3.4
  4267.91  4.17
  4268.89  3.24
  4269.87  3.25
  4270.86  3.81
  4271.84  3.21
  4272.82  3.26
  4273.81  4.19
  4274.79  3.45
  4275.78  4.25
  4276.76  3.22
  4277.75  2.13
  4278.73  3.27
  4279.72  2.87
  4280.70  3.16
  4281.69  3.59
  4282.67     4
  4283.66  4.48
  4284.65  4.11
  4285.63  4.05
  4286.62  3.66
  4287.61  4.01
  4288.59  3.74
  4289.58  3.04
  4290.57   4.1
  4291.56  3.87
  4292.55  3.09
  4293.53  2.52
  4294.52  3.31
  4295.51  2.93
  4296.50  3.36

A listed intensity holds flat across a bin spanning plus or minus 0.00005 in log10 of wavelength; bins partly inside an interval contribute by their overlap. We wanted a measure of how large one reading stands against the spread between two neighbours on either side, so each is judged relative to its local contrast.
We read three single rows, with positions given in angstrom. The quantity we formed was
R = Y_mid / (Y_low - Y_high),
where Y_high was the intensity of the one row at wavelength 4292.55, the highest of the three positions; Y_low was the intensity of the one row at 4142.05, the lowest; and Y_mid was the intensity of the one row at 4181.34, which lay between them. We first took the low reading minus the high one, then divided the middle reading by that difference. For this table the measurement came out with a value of 4.2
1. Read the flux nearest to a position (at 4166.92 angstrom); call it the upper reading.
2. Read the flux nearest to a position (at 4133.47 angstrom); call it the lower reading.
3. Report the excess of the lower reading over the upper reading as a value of -0.1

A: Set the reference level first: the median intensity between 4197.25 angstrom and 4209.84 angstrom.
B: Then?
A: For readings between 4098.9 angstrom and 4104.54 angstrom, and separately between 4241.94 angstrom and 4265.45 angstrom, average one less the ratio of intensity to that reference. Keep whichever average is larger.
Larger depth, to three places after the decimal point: 0.220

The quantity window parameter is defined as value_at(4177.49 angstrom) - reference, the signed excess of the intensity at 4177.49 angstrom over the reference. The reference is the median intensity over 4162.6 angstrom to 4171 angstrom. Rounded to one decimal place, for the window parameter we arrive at -0.9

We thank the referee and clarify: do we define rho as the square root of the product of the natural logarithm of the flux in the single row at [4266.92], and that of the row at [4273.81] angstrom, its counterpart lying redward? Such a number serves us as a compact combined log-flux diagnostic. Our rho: 1.32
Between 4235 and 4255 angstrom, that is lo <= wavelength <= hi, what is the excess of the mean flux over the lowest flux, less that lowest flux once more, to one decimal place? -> -2.1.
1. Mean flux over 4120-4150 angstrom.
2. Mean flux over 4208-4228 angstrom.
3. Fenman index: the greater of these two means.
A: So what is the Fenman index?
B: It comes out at 3.66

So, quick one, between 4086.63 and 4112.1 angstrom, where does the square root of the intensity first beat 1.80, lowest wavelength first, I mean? 4087.10 angstrom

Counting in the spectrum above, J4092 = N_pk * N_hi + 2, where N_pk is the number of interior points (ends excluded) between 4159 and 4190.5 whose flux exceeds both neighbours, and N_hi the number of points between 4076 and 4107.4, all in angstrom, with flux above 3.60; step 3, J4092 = 98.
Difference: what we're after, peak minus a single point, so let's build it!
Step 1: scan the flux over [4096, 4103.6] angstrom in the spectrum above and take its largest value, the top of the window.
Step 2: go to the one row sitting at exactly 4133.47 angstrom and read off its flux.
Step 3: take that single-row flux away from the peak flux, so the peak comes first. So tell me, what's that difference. 1.3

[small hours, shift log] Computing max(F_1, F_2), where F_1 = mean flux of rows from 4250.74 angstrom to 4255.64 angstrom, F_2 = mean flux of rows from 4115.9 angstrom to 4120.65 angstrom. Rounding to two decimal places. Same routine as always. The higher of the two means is 3.70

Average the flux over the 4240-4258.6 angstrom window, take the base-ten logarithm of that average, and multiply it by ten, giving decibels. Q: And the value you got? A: 5.94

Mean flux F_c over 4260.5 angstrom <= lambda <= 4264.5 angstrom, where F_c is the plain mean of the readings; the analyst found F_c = 3.66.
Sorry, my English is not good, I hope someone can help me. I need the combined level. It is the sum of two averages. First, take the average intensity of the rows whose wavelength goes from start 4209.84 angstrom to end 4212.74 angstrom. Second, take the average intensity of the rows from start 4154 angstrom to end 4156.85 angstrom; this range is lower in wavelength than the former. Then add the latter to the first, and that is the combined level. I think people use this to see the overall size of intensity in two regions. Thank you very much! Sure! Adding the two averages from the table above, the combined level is 7.14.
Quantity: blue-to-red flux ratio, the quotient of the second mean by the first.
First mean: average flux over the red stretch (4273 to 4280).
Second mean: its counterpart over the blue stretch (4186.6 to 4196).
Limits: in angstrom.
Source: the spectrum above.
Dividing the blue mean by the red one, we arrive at 1.12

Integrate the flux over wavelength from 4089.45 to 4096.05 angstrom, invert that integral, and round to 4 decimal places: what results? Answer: 0.0452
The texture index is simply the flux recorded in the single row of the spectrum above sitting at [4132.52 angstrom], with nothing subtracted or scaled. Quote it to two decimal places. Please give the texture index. 3.09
